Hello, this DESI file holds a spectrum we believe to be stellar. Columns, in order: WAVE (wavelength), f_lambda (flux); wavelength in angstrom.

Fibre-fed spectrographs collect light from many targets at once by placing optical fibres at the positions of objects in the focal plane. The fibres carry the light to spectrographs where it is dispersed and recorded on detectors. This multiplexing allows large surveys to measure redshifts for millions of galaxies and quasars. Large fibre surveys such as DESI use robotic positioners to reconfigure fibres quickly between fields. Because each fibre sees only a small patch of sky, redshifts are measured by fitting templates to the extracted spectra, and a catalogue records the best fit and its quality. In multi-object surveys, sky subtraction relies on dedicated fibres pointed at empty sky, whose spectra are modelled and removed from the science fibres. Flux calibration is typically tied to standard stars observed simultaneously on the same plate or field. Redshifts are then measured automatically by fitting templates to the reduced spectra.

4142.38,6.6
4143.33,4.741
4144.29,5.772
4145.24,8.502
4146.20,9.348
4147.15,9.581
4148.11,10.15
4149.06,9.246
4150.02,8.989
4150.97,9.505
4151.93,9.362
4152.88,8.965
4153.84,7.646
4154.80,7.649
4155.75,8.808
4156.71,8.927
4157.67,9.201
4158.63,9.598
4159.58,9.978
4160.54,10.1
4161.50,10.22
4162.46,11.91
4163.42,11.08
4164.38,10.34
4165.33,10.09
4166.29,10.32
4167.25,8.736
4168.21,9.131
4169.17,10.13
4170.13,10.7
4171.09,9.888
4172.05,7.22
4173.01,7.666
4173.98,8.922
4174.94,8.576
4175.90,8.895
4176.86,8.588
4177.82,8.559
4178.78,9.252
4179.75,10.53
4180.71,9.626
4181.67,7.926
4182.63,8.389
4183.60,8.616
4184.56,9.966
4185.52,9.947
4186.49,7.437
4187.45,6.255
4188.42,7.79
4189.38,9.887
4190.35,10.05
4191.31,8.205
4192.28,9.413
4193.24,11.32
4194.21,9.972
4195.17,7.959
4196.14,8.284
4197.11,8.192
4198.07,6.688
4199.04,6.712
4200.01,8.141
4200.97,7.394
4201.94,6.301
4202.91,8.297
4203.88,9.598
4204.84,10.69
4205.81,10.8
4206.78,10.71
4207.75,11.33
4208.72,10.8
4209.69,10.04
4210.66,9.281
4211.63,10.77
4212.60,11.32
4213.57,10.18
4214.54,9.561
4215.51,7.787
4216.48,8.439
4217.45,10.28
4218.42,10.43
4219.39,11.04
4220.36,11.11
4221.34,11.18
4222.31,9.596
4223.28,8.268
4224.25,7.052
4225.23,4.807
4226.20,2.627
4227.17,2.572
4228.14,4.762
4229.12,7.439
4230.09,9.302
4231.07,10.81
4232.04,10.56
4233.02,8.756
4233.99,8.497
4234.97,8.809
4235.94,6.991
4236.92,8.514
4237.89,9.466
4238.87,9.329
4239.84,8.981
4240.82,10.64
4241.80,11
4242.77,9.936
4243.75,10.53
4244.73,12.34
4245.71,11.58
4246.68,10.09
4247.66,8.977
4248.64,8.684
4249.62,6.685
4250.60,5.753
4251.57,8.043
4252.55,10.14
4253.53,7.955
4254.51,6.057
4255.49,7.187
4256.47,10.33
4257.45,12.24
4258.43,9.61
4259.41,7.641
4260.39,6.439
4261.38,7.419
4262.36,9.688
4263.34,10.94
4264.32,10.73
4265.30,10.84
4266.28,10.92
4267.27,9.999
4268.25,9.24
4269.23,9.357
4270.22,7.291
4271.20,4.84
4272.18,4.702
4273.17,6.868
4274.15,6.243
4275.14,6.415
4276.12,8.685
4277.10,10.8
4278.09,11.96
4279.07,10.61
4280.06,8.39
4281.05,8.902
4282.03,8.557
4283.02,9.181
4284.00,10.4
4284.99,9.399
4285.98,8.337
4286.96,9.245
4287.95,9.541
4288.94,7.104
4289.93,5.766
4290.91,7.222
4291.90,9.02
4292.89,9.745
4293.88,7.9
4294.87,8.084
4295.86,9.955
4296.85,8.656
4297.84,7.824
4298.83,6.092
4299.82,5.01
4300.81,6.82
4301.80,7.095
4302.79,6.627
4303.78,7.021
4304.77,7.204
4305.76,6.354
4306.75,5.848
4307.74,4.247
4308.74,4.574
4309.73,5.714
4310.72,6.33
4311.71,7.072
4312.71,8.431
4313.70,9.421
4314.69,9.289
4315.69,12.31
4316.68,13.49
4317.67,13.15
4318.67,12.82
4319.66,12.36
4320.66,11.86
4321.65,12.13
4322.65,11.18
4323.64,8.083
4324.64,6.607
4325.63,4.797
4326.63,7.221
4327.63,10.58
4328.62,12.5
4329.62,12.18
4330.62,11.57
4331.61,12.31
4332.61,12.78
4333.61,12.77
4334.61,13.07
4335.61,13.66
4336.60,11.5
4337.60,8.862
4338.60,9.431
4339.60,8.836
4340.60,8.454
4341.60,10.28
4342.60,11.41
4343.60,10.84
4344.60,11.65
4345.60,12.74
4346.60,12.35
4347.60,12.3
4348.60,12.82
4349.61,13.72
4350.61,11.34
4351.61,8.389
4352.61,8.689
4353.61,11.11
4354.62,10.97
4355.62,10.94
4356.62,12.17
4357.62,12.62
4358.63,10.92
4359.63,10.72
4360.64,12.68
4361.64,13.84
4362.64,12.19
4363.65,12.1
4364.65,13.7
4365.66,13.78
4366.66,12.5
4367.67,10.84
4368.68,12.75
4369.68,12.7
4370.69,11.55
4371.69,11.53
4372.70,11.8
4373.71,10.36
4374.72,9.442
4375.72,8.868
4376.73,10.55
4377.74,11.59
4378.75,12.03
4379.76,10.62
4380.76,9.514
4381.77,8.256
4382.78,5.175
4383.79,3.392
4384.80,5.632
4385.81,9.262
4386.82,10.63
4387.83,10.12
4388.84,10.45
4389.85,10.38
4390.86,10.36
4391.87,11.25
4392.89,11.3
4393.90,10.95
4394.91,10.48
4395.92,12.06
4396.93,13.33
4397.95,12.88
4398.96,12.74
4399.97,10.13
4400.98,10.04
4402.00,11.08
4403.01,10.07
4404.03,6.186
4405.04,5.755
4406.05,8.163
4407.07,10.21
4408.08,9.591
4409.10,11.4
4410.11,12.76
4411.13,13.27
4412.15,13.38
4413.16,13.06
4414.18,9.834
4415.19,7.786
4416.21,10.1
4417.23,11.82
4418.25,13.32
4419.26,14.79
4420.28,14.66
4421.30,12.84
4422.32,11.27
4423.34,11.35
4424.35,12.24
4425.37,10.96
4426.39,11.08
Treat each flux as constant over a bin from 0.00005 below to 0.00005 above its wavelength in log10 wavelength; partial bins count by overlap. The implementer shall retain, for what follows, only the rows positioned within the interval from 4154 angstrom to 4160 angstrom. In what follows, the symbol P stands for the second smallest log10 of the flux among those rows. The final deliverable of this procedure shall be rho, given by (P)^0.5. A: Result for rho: 0.97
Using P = 0.94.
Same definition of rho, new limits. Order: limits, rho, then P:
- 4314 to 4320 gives 1.04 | 1.09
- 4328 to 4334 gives 1.04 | 1.09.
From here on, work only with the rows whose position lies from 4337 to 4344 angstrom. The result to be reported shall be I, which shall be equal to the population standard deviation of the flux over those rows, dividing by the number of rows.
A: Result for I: 1.04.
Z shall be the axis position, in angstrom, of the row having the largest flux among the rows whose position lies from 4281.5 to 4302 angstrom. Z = 4284.00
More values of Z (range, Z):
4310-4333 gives 4316.68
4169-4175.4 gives 4170.13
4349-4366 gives 4361.64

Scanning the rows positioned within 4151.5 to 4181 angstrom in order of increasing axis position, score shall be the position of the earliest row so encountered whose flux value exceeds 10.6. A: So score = 4162.46 angstrom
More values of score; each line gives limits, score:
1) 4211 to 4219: 4211.63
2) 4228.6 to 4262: 4231.07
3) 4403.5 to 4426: 4409.10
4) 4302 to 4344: 4315.69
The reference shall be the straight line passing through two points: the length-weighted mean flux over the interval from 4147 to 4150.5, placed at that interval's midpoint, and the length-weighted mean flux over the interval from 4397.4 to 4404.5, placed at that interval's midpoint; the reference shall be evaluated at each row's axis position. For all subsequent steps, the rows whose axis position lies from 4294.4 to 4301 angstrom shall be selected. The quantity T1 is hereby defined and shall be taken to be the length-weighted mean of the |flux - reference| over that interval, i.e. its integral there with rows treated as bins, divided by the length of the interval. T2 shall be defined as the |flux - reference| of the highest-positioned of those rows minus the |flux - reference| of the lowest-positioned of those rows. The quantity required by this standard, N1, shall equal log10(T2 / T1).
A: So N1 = -0.3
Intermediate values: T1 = 2.55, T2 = 1.3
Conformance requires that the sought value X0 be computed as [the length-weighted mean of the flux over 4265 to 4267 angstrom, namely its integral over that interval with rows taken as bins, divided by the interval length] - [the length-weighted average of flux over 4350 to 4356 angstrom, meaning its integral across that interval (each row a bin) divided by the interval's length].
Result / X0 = 0.5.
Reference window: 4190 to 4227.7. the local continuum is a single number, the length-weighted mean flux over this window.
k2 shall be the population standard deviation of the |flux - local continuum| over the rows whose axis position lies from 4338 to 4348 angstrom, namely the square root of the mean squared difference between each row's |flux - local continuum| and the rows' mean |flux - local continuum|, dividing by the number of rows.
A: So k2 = 1.3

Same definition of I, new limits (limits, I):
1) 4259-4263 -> 1.18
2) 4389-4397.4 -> 0.95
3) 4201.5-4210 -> 1.51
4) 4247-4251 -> 1.35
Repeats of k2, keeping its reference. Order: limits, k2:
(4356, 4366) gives 1.0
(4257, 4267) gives 0.7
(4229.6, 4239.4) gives 0.7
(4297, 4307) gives 0.8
